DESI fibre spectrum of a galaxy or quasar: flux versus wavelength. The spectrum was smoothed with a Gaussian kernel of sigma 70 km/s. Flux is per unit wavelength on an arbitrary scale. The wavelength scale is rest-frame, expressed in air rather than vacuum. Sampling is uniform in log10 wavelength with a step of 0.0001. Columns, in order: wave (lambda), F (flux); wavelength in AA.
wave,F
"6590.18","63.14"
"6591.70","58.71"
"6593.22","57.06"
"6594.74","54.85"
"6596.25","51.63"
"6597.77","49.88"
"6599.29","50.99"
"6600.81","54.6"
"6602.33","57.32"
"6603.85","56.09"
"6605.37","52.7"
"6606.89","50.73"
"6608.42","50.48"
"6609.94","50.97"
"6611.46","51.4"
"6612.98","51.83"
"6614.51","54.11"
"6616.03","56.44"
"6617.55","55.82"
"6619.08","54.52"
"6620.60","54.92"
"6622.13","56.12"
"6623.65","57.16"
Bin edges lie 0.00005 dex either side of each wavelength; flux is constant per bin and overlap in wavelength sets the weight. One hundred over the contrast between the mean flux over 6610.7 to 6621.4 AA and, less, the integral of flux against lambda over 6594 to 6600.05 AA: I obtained -0.38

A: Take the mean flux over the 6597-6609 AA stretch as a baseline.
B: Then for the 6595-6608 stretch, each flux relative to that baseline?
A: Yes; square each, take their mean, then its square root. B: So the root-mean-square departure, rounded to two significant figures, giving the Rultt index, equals 2.5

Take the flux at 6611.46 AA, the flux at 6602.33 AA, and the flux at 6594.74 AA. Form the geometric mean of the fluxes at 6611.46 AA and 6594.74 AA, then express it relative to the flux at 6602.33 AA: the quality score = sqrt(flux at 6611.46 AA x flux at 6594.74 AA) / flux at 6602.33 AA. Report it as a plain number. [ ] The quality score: 0.93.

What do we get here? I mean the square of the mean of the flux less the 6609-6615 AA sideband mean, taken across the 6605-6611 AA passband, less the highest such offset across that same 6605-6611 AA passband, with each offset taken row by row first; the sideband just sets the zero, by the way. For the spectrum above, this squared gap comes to 2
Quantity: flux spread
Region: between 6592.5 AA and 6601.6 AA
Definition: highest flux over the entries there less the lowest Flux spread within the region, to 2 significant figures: 7.2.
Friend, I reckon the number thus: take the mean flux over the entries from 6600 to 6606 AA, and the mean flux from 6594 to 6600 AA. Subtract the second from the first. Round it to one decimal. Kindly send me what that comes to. 3.3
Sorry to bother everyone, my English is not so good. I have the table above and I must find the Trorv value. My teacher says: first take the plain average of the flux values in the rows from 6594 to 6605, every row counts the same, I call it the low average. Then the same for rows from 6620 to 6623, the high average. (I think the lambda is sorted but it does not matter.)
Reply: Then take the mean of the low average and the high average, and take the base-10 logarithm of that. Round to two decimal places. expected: 1.74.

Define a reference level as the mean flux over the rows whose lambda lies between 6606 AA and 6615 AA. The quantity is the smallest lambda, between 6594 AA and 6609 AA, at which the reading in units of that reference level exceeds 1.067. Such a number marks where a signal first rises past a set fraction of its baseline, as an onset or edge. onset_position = 6602.33 AA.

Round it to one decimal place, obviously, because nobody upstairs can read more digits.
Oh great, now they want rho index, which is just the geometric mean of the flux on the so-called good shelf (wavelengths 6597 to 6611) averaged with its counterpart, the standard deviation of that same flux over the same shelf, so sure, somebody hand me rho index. 27.6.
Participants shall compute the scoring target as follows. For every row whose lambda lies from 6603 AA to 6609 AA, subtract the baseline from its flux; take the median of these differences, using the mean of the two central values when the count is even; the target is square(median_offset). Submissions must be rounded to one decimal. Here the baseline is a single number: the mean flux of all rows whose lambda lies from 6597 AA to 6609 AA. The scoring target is 1.3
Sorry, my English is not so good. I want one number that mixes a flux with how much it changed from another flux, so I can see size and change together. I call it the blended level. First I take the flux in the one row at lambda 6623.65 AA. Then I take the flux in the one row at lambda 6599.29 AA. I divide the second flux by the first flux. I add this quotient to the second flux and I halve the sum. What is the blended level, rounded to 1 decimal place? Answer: 25.9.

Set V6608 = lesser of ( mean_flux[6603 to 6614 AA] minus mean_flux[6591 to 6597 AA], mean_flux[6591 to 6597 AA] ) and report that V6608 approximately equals -3.5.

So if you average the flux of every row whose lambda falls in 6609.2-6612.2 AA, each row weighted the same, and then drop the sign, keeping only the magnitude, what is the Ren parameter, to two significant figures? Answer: 51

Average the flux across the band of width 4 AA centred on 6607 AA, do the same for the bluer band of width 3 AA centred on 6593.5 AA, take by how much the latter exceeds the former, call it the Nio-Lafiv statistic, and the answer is 5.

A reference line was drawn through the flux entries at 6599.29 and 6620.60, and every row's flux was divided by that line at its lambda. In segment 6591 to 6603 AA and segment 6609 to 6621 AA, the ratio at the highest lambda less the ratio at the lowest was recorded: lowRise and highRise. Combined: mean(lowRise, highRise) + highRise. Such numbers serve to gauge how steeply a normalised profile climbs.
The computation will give 0.020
